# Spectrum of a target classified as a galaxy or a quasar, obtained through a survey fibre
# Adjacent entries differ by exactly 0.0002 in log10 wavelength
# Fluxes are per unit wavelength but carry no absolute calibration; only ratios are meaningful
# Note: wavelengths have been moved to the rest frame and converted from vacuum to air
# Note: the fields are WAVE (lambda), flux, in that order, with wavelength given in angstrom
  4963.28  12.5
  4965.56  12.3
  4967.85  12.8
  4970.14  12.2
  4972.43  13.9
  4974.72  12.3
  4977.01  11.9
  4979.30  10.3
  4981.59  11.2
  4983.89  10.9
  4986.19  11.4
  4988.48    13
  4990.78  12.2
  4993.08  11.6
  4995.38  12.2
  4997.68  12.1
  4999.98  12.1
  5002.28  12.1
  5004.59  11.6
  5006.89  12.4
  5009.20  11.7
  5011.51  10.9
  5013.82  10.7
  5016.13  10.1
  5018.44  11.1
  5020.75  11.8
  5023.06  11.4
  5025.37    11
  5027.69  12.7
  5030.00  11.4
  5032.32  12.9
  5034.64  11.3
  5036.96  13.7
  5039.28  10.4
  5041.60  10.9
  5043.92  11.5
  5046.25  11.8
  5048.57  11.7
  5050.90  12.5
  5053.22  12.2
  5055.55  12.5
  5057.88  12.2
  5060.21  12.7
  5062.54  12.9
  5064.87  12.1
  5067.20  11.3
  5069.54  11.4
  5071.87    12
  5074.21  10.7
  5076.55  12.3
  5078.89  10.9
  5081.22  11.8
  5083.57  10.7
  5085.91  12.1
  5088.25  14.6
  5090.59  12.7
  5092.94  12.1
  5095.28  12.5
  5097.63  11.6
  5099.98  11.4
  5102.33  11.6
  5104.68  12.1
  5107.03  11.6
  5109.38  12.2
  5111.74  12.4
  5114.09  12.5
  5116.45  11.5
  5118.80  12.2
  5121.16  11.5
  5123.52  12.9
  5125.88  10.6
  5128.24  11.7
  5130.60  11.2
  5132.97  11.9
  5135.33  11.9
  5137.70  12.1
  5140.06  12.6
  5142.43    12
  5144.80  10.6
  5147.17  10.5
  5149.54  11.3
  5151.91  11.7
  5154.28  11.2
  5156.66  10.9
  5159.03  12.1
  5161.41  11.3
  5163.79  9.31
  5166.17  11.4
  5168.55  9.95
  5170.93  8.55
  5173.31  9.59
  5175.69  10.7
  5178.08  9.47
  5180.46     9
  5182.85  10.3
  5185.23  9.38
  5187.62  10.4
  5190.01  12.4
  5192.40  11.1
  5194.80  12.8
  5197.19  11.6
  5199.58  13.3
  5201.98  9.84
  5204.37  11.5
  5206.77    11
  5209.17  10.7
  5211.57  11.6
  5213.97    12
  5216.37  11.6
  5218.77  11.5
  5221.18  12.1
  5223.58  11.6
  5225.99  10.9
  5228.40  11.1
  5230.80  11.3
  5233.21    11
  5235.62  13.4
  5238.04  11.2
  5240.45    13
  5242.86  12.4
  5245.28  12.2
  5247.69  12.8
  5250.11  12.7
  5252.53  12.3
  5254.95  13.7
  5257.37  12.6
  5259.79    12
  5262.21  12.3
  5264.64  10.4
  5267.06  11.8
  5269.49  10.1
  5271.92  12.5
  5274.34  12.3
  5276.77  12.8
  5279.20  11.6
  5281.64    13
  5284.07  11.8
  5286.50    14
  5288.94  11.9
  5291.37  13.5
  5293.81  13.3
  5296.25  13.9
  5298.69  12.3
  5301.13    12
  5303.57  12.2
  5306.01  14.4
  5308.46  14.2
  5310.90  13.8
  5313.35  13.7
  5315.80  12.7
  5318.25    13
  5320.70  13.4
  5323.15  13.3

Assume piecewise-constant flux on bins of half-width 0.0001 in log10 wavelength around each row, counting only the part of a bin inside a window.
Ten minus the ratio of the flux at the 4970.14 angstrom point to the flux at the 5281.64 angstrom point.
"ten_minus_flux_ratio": 9.06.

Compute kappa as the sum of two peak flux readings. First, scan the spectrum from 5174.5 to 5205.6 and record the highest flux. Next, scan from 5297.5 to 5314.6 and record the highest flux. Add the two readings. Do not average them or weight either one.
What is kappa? 27.7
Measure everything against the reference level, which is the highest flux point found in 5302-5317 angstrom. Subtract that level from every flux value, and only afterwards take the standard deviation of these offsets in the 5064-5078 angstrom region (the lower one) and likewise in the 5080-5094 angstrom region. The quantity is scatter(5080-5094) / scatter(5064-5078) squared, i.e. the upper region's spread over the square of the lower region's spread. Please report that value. 4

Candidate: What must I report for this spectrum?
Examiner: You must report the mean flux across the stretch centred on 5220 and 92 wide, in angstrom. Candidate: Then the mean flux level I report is 11.6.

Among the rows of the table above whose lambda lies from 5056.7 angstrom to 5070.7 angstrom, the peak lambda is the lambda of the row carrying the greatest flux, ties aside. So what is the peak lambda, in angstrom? 5062.54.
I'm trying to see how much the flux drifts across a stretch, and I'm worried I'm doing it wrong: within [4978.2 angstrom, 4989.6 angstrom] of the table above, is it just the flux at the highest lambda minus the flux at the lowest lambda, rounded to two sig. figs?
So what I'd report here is 2.7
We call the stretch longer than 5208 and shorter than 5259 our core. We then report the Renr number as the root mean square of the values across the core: 12.0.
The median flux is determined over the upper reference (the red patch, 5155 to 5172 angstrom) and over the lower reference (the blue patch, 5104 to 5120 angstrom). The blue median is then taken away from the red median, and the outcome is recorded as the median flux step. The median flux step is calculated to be -1.3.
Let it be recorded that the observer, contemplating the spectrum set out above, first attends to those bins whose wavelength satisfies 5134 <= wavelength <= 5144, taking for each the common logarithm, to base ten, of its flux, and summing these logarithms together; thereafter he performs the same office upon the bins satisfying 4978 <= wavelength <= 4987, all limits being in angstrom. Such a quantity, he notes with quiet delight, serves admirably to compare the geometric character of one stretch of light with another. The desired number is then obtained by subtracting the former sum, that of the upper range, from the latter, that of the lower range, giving -0.18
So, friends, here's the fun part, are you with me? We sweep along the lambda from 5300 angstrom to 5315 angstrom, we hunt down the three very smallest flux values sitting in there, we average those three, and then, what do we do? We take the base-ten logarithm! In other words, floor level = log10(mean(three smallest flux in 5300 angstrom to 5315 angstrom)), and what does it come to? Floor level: 1.10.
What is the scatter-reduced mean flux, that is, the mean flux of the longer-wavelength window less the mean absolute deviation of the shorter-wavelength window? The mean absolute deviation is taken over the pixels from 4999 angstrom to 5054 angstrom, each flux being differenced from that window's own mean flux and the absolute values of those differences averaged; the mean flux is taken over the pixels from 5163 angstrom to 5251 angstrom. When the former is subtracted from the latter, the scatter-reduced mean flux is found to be 10.6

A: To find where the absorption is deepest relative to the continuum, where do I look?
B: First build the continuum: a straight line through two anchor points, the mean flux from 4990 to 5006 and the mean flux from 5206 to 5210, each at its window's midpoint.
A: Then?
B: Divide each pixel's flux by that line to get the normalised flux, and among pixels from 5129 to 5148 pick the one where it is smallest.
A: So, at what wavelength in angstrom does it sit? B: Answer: 5147.17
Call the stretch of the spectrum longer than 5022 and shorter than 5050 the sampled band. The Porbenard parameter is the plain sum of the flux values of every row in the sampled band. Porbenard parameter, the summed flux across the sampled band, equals 141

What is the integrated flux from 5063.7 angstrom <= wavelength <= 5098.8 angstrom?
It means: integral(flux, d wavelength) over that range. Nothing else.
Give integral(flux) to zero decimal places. 418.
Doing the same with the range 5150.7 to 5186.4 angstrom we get 369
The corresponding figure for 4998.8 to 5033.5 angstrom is 402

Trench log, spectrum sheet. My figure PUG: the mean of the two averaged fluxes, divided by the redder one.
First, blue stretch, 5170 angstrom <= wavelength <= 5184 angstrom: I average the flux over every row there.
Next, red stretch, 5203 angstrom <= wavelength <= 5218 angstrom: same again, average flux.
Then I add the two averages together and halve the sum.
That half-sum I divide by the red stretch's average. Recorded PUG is 0.92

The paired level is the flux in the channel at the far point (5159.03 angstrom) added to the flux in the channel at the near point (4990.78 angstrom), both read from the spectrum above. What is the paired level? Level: 24.3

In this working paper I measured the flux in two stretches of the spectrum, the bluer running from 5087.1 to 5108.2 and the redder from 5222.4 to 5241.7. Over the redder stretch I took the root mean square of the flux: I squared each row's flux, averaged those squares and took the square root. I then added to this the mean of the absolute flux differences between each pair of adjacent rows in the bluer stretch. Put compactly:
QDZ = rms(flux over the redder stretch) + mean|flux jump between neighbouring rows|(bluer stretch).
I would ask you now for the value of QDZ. 12.4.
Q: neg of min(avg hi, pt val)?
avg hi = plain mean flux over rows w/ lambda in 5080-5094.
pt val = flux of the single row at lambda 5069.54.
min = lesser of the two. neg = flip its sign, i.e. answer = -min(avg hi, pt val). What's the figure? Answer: -11.4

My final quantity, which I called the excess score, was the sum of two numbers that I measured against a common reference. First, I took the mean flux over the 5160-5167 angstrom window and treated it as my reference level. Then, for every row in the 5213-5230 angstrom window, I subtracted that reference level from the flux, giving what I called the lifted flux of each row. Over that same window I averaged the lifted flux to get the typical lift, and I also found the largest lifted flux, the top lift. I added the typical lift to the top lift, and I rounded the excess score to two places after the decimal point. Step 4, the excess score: 2.30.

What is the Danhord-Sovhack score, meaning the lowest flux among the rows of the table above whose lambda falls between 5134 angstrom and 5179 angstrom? 8.55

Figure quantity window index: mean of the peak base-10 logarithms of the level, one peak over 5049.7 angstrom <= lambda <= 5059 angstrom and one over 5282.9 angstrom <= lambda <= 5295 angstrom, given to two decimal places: 1.12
